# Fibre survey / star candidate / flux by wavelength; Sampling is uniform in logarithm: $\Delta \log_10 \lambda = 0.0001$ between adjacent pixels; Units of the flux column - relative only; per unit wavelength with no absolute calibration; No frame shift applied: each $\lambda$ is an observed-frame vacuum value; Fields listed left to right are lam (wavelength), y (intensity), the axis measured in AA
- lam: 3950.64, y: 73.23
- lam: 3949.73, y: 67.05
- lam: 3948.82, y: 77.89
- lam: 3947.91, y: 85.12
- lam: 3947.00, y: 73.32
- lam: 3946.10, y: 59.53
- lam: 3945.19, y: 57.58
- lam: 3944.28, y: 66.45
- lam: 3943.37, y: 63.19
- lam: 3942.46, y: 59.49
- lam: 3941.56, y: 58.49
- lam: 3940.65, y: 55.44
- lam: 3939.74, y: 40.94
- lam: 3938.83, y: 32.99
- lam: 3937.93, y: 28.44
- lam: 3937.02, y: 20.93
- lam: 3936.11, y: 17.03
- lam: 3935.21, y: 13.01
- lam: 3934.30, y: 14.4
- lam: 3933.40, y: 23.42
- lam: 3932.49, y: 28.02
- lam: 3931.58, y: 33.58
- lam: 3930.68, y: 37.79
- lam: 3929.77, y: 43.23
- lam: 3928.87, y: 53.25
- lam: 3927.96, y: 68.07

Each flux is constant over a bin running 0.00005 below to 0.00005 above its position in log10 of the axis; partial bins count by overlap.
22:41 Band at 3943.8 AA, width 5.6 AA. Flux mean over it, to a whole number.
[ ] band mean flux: 61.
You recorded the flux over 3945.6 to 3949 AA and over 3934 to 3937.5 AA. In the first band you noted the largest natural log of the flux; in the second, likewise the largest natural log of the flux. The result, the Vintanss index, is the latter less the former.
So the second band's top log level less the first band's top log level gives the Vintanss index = -1.4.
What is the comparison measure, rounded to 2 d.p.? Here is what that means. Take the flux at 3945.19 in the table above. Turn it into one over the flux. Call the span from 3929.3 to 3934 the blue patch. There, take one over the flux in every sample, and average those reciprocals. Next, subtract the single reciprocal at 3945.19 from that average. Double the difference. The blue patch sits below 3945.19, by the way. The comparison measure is 0.03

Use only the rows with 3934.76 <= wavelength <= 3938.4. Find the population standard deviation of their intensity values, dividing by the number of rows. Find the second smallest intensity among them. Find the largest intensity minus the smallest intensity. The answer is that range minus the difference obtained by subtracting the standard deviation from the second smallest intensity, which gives 4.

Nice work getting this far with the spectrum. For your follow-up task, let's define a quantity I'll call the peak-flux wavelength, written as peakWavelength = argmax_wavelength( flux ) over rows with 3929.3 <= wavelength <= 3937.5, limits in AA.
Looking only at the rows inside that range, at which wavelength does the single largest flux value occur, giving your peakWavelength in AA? 3929.77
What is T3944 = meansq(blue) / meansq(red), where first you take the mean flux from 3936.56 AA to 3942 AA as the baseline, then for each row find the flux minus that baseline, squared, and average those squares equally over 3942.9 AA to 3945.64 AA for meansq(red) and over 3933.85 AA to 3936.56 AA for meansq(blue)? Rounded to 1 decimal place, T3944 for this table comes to 1.1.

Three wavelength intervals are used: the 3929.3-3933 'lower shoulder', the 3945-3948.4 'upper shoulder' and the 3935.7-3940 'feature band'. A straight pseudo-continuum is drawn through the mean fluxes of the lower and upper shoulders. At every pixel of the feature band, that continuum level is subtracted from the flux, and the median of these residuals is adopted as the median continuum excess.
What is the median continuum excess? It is -22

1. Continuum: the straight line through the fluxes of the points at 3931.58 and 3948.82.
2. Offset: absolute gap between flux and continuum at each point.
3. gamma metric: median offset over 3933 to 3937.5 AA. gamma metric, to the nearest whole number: 27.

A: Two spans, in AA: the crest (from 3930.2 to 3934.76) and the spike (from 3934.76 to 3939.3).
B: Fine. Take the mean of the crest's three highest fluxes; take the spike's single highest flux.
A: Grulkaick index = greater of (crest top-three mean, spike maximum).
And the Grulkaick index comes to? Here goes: 33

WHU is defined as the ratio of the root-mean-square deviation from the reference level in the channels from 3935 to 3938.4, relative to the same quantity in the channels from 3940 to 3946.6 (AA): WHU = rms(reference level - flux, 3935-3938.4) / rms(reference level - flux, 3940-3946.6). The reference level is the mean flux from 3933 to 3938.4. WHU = 0.14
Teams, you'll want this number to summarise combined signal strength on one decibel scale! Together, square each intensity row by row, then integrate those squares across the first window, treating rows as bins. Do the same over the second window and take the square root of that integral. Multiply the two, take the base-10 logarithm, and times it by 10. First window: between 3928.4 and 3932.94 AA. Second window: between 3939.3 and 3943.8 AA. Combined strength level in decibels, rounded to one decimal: 59.4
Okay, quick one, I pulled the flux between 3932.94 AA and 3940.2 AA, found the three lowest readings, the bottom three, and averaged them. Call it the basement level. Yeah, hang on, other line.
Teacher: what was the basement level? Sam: 15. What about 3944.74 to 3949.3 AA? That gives 63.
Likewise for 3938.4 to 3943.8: 43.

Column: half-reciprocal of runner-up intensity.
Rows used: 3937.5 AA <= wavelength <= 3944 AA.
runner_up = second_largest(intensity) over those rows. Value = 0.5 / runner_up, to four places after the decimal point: 0.0084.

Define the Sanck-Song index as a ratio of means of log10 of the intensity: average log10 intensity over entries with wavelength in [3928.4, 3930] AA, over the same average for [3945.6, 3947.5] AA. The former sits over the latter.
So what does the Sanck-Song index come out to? 0.92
